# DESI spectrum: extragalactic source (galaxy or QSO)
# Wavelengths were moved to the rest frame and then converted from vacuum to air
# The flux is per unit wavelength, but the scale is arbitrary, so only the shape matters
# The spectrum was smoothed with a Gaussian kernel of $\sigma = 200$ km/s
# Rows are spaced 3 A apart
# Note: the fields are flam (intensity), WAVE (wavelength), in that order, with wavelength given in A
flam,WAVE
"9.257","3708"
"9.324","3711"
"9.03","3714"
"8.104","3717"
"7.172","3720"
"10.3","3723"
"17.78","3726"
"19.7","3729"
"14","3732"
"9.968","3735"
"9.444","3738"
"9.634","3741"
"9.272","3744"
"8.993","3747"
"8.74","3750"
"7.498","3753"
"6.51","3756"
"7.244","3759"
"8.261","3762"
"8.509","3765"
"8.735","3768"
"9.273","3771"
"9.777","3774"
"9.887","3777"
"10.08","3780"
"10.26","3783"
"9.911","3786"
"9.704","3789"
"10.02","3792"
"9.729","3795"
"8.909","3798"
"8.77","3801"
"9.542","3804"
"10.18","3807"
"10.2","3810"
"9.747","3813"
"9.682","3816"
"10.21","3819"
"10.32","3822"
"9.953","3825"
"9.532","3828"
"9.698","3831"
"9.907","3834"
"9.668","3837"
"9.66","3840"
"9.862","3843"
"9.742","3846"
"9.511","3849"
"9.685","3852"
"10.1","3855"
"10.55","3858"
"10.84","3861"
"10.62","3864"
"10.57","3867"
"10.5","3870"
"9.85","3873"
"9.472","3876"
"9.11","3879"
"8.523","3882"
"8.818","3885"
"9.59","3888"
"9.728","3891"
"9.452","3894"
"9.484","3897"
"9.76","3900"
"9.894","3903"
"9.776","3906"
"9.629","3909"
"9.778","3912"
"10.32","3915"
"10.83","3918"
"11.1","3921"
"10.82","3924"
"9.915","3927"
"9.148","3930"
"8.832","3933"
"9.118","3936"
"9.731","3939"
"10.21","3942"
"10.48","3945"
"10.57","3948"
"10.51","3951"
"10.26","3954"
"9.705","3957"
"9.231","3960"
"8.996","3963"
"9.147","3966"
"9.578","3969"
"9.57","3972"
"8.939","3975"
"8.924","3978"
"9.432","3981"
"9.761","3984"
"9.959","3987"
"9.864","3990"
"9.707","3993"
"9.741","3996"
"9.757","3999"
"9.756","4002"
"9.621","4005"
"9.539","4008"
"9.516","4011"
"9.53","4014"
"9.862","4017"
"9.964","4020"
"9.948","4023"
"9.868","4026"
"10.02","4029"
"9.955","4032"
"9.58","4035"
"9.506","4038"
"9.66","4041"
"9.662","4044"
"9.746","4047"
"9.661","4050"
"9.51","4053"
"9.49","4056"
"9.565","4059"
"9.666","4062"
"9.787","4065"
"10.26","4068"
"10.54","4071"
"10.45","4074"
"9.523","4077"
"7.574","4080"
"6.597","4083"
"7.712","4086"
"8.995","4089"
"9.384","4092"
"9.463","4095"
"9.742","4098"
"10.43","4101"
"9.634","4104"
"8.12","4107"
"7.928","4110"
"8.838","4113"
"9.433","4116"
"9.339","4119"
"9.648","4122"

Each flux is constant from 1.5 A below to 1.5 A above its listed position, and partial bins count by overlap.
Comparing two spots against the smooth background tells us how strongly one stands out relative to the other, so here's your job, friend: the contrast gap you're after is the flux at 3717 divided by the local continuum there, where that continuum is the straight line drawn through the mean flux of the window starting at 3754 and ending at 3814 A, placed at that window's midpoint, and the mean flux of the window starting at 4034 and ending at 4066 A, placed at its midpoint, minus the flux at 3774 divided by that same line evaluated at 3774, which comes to -0.17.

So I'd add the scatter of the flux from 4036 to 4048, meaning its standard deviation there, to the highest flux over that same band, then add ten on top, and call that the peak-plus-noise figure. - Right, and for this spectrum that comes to 19.8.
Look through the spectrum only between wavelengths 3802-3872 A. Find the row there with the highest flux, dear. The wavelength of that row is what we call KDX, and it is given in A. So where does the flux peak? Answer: 3861 A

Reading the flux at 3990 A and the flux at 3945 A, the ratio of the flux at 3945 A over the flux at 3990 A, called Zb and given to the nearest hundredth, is 1.06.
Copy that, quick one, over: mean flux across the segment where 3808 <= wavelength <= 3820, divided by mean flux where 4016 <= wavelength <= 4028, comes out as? 1.00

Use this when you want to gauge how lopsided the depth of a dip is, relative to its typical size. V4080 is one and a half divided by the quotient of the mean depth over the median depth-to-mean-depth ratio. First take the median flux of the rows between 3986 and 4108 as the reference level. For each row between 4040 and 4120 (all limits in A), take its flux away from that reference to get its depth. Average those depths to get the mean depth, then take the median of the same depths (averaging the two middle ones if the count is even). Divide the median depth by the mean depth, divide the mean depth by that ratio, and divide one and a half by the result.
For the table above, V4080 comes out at 1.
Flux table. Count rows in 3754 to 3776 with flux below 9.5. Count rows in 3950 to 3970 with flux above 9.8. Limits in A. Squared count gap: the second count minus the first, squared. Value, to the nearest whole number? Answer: 16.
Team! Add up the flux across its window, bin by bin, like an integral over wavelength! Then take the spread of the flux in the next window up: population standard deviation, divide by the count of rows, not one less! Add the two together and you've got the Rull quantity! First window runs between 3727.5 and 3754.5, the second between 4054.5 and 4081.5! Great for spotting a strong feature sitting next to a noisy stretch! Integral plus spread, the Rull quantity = 293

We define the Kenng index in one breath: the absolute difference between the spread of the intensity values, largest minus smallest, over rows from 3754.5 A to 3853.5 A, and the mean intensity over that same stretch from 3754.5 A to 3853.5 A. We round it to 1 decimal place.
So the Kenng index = 5.7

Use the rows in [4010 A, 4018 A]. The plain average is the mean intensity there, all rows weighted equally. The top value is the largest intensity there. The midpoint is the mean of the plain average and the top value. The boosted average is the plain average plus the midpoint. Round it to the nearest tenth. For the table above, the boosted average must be 19.4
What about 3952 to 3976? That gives 19.3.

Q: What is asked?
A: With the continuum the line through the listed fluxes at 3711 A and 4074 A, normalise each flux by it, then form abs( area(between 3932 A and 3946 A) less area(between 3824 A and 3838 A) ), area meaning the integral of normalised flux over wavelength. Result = 0.6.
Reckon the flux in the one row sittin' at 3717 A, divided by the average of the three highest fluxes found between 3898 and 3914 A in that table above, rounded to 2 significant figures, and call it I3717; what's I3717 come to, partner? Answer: 0.83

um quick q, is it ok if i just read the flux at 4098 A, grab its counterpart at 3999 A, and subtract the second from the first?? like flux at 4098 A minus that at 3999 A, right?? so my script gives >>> 0.0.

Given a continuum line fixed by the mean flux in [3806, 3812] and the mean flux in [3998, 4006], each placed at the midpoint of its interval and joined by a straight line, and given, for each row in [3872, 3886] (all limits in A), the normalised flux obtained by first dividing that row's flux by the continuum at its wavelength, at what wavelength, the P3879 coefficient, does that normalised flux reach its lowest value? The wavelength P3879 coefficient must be 3882 A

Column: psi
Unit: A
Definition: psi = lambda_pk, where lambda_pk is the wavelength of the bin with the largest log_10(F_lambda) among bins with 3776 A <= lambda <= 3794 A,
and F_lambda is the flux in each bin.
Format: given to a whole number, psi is 3783 A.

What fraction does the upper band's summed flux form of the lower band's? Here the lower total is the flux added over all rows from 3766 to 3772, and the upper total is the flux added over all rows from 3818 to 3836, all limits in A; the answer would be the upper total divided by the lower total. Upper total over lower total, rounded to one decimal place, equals 3.3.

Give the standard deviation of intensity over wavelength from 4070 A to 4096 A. 1.3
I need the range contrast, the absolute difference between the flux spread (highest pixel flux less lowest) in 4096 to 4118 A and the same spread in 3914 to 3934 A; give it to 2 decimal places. 0.23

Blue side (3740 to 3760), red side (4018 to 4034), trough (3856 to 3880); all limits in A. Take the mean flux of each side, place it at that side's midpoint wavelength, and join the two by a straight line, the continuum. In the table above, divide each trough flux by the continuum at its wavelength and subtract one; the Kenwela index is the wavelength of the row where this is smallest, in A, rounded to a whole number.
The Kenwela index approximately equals 3879 A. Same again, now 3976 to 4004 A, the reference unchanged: 3978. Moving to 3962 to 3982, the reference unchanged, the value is 3978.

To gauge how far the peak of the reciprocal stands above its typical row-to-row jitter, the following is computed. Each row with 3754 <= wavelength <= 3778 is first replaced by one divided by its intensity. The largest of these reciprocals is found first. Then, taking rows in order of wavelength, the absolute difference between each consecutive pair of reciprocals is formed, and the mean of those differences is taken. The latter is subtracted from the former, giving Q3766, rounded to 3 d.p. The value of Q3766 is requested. 0.146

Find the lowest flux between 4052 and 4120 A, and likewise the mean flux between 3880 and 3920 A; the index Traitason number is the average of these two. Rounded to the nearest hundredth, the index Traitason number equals 8.13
